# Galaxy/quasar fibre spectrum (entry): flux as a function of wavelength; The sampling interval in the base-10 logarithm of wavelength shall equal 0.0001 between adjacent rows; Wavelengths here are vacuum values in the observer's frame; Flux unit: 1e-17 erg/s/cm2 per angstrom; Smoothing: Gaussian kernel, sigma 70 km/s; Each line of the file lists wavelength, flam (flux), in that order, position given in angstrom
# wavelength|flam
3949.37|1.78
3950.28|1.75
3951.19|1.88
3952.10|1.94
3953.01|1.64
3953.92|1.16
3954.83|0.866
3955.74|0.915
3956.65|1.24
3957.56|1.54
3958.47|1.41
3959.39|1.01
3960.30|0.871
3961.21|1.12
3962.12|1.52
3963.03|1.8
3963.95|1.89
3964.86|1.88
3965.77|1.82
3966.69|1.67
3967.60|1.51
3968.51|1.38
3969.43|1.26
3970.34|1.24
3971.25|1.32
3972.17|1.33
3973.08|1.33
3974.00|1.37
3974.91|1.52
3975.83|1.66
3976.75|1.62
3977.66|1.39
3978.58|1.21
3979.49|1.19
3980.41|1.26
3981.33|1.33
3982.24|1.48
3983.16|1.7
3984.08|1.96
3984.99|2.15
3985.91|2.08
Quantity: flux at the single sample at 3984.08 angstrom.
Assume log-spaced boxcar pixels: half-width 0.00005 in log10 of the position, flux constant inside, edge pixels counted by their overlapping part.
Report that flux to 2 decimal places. 1.96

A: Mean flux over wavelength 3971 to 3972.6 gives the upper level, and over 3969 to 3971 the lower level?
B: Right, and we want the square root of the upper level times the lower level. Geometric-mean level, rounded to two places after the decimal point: 1.29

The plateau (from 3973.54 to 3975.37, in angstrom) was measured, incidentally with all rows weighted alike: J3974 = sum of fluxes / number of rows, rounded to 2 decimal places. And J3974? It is 1.45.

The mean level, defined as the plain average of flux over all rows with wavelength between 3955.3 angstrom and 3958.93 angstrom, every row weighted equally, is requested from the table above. 1.28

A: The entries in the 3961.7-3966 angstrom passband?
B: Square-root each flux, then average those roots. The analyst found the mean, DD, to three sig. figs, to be 1.33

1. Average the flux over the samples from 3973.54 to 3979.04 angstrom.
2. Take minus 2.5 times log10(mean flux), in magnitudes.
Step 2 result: -0.41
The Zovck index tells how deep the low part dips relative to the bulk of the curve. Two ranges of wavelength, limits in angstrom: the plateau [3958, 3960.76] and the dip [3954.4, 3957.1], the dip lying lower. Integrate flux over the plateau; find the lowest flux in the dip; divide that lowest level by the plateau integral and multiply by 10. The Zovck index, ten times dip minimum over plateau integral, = 2.9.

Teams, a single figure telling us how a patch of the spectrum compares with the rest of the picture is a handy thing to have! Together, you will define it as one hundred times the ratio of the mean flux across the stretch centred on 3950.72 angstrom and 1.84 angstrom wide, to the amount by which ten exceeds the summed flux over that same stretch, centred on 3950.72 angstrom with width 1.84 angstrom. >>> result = 28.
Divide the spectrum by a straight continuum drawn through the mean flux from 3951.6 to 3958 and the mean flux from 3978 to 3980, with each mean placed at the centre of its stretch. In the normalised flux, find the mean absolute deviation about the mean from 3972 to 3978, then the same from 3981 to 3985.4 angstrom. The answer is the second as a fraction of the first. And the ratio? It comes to 2.3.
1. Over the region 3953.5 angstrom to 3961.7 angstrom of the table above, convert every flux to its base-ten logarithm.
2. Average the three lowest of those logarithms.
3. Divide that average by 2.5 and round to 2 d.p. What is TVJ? -0.02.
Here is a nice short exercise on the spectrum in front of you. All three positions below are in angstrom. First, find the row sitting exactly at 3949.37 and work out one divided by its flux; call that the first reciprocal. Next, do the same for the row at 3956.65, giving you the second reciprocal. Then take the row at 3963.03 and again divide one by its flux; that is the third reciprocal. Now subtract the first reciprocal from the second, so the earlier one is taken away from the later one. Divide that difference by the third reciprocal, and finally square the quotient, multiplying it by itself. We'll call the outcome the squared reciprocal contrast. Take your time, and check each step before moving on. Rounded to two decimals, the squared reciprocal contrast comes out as 0.19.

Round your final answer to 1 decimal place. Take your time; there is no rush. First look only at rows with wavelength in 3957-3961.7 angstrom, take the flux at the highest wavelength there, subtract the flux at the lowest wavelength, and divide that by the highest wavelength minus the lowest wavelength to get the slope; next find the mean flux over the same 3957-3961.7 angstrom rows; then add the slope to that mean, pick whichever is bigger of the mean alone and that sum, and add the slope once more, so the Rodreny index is 1.1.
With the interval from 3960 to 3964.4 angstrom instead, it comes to 2.0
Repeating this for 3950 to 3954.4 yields 1.5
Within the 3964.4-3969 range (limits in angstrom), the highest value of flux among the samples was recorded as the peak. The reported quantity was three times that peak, 5.6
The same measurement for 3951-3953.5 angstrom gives 5.8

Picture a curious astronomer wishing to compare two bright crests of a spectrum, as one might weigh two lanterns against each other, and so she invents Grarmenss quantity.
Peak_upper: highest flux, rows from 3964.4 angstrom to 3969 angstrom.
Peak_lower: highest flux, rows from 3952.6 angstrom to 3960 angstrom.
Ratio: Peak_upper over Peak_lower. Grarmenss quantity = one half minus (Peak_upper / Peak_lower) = -0.65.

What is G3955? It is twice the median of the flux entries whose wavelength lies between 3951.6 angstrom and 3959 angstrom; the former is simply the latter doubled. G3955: 2.65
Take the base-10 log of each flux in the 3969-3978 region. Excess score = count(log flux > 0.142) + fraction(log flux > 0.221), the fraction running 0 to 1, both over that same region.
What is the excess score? 4.0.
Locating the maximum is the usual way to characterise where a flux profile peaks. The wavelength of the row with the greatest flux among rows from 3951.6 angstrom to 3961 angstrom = 3952.10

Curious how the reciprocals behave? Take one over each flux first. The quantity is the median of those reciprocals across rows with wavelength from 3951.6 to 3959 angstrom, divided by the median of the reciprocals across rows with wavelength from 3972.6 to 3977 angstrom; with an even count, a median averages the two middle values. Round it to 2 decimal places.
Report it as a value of 1.15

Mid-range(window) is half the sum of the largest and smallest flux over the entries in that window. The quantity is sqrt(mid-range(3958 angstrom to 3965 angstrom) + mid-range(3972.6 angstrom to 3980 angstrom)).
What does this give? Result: 1.67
